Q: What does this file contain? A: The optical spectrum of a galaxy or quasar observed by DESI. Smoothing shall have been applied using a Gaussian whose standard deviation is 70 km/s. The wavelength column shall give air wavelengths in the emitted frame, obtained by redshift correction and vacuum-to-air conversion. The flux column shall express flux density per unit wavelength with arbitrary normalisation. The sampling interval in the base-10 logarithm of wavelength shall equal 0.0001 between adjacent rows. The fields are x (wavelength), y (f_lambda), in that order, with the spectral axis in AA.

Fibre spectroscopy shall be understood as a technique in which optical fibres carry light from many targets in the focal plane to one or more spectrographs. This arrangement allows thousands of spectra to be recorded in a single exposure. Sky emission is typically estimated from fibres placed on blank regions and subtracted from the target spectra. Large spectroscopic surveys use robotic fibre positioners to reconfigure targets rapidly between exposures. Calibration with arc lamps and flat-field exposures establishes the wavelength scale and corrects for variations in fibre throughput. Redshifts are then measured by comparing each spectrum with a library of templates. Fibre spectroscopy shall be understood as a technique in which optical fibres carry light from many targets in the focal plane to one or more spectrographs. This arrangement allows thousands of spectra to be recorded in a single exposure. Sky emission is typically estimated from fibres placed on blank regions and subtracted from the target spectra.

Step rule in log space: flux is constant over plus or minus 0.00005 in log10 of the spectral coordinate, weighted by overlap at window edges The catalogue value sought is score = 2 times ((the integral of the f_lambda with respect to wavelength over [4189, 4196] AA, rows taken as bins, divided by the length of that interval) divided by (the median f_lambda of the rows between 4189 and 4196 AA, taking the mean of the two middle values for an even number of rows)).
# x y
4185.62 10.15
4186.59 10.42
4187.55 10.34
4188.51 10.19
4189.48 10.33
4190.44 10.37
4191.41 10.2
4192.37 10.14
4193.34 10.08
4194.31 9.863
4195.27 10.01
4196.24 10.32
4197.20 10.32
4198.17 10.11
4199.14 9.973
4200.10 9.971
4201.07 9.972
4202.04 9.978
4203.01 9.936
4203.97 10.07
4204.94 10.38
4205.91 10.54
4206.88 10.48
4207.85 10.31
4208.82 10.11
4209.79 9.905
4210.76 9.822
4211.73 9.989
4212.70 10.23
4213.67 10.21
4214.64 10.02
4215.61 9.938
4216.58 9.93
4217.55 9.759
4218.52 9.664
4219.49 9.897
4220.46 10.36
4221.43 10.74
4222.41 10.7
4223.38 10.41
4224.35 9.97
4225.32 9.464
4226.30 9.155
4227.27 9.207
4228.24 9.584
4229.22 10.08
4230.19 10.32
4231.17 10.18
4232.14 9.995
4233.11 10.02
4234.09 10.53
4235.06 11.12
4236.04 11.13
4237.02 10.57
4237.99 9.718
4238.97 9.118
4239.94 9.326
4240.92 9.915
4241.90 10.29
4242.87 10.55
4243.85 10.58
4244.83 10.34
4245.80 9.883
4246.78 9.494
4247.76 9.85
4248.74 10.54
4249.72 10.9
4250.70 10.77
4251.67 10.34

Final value 2.001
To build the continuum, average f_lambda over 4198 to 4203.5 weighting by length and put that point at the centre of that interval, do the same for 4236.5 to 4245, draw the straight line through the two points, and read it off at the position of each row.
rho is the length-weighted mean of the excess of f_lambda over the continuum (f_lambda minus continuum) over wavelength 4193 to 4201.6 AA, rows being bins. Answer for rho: 0.08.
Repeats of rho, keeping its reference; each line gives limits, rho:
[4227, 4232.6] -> -0.10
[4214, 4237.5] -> 0.10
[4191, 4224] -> 0.13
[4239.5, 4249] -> 0.03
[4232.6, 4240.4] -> 0.16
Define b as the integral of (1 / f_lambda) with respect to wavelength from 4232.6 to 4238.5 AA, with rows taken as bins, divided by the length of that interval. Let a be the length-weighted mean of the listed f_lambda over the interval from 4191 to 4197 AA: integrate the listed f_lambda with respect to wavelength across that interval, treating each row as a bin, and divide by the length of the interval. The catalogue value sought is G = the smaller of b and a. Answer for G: 0.0954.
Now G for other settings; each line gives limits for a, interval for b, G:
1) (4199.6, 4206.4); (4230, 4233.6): 0.0989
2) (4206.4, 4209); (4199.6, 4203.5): 0.1005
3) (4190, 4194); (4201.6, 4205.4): 0.0992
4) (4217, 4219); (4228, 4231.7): 0.0993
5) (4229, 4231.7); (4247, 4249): 0.0994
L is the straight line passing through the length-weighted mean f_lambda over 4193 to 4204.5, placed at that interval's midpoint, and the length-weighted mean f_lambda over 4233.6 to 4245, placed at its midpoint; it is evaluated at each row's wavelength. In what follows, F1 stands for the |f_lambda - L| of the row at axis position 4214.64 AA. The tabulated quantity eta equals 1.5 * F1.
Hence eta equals 0.2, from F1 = 0.11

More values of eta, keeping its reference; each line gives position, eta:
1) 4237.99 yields 0.8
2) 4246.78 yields 1.2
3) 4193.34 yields 0.1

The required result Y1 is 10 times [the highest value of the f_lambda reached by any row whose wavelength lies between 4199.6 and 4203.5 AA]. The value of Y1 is 100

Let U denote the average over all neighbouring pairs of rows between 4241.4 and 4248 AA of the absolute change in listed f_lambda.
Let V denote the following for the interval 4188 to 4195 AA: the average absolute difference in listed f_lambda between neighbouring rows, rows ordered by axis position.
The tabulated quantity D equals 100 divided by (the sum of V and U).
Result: 248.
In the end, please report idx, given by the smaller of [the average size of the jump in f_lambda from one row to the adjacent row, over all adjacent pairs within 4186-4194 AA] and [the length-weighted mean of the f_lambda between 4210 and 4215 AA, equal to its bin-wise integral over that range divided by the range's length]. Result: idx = 0.10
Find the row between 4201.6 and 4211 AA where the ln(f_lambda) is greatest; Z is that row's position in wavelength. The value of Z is 4205.91 AA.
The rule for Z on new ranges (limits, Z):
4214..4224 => 4221.43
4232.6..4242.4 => 4236.04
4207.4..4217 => 4207.85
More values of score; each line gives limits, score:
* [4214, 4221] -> 2.007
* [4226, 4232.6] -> 1.963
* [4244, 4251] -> 1.983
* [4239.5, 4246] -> 1.972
